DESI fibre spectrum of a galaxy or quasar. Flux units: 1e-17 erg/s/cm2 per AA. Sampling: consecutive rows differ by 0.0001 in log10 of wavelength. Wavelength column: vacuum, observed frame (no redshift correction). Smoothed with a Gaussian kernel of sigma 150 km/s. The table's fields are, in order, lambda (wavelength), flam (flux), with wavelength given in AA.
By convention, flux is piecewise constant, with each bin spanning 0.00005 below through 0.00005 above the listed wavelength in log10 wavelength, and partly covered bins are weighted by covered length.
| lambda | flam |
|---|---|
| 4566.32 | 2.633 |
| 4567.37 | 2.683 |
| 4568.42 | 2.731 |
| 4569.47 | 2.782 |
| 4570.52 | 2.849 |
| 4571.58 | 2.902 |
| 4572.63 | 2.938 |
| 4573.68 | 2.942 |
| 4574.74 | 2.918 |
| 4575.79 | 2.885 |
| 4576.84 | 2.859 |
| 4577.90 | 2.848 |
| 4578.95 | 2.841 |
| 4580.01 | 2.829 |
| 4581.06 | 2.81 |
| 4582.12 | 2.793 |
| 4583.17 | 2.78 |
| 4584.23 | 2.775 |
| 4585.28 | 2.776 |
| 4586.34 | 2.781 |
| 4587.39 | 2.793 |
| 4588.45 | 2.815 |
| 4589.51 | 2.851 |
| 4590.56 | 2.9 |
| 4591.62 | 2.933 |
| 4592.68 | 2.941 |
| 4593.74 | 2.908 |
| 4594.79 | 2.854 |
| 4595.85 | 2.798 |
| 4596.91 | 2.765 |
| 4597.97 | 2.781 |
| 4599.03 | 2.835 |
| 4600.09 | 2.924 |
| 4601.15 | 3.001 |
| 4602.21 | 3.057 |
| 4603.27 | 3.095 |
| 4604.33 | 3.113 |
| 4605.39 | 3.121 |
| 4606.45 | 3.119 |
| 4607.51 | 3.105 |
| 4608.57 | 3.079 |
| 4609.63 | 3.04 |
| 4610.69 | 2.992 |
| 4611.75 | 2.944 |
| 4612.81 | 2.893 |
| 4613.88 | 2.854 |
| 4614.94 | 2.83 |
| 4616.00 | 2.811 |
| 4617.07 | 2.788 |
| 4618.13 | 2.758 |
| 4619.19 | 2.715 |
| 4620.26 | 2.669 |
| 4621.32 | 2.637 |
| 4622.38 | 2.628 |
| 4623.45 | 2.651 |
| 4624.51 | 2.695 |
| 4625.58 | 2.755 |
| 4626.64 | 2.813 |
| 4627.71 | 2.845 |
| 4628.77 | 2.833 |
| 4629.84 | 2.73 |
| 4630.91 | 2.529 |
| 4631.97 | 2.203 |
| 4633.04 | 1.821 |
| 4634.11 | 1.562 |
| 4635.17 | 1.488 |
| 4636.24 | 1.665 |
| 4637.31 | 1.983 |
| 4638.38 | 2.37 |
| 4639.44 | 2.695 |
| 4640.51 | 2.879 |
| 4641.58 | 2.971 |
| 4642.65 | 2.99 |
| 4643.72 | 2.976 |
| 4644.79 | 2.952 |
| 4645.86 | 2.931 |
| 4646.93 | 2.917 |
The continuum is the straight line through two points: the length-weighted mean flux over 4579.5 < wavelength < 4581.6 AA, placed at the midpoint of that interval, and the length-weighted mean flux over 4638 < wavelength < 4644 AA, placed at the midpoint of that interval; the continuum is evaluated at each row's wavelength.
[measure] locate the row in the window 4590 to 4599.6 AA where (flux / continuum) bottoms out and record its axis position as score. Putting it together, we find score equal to 4596.91 AA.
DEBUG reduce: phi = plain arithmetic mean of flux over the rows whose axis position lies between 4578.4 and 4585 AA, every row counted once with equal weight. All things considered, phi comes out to 2.80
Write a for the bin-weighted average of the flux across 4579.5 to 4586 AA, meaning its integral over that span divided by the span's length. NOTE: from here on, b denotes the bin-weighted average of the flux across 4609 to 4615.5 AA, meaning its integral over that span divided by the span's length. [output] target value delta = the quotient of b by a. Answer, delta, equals 1.05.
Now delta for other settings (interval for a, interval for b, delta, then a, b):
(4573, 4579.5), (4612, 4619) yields 0.98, 2.88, 2.82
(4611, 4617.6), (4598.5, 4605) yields 1.05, 2.86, 3.01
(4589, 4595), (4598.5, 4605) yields 1.04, 2.90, 3.01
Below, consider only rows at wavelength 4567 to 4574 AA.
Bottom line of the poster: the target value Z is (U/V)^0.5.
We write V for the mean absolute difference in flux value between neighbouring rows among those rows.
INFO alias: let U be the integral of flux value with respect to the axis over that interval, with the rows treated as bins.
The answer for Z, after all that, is 21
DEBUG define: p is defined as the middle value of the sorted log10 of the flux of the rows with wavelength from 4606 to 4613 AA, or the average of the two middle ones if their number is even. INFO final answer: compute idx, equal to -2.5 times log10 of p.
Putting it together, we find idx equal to 0.79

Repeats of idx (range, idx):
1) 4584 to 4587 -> 0.88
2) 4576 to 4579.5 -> 0.86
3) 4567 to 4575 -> 0.85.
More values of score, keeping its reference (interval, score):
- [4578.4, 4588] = 4584.23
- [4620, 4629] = 4622.38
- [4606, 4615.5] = 4614.94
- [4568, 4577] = 4568.42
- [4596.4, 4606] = 4596.91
